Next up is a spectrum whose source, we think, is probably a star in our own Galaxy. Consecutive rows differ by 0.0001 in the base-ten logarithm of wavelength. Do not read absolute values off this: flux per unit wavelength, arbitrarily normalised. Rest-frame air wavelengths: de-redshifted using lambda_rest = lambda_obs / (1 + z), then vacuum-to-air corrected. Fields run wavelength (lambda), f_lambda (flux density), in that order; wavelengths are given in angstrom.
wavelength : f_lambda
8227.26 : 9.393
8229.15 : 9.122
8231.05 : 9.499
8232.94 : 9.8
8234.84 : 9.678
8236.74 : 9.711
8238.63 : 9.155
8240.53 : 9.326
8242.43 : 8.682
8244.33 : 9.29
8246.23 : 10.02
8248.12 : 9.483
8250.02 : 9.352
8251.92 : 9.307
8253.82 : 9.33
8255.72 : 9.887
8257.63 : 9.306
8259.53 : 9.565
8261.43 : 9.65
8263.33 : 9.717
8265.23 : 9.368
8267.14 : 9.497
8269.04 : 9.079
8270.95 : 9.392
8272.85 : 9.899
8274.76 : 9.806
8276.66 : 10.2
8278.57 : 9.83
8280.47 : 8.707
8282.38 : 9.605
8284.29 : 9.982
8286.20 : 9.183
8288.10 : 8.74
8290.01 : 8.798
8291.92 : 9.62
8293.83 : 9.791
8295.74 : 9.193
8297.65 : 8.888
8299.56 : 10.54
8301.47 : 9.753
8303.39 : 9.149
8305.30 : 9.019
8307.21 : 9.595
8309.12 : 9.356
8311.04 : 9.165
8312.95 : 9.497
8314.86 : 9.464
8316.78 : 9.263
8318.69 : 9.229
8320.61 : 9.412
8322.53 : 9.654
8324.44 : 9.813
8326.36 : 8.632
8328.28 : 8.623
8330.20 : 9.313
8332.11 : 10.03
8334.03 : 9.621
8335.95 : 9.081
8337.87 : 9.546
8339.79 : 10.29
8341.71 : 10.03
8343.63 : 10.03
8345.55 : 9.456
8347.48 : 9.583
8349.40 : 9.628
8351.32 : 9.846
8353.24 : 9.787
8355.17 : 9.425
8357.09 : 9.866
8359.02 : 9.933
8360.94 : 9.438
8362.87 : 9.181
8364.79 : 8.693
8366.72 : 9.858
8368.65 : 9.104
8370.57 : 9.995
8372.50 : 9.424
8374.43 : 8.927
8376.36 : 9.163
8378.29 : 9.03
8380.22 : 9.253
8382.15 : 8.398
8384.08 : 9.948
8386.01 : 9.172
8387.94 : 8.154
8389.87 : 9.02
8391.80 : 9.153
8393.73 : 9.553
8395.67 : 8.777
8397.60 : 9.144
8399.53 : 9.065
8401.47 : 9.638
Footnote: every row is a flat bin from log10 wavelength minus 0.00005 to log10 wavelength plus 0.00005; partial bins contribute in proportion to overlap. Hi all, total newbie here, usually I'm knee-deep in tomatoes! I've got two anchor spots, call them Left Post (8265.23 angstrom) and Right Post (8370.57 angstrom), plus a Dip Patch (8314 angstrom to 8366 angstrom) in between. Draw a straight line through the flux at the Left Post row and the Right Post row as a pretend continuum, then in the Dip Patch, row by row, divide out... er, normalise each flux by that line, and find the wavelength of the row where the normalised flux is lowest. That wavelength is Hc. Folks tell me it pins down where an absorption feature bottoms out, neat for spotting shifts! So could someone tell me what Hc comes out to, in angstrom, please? 8364.79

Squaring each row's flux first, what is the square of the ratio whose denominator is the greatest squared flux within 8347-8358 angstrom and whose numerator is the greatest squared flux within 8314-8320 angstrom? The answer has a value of 0.85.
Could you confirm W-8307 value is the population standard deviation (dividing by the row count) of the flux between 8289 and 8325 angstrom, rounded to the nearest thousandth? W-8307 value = 0.389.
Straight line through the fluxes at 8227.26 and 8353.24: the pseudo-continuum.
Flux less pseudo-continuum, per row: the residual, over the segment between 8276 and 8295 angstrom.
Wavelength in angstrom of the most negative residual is 8280.47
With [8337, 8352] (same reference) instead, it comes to 8345.55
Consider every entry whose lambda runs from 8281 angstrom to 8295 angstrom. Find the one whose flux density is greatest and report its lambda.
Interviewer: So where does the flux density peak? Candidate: 8284.29 angstrom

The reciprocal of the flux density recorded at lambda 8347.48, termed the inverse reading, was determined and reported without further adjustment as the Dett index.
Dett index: 0.104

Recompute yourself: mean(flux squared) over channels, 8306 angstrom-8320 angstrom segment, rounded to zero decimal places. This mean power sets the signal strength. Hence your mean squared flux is 88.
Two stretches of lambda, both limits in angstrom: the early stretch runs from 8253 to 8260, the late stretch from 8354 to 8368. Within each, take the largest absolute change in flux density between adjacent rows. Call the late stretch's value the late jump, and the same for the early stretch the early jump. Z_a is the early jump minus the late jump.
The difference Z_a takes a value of -0.58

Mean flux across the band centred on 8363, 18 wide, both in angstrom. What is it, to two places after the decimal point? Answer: 9.50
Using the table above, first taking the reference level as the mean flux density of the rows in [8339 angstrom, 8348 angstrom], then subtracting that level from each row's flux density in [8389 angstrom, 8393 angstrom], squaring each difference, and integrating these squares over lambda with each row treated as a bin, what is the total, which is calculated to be 2.4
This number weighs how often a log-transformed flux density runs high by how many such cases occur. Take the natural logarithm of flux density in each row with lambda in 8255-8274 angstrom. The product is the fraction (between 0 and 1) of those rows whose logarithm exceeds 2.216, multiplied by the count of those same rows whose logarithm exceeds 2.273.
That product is 2.7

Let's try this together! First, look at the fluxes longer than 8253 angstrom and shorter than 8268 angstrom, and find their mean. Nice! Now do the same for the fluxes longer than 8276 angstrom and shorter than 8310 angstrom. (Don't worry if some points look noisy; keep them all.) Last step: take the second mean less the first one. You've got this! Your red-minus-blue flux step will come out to -0.10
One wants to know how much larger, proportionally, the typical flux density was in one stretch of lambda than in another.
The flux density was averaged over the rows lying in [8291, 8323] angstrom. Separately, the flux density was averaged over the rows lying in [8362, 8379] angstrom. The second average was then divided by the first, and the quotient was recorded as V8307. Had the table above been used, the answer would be 0.98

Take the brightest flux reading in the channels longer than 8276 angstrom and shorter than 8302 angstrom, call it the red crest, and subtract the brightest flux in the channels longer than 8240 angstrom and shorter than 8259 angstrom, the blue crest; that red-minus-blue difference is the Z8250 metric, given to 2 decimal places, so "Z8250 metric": 0.52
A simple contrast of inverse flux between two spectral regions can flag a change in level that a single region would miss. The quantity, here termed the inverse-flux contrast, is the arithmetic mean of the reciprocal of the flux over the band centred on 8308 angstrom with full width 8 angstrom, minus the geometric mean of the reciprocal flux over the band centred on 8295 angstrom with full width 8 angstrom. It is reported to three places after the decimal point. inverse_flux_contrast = 0.001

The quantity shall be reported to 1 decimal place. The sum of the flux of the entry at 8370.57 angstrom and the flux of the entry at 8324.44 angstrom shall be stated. 19.8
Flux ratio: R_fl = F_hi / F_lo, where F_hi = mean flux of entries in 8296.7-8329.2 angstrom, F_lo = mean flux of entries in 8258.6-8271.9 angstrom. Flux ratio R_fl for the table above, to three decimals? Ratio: 0.988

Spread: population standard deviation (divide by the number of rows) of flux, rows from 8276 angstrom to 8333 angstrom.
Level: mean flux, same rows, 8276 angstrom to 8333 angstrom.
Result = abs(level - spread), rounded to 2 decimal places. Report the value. 8.93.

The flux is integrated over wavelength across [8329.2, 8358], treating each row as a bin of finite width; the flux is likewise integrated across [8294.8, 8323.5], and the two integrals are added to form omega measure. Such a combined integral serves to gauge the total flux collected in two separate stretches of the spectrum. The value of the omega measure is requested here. 550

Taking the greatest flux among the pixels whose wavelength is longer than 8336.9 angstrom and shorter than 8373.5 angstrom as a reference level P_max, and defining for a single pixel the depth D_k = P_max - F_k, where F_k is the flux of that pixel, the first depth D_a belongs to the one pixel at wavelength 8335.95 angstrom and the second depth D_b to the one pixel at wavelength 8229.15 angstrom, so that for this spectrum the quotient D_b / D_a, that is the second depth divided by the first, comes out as 1.0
